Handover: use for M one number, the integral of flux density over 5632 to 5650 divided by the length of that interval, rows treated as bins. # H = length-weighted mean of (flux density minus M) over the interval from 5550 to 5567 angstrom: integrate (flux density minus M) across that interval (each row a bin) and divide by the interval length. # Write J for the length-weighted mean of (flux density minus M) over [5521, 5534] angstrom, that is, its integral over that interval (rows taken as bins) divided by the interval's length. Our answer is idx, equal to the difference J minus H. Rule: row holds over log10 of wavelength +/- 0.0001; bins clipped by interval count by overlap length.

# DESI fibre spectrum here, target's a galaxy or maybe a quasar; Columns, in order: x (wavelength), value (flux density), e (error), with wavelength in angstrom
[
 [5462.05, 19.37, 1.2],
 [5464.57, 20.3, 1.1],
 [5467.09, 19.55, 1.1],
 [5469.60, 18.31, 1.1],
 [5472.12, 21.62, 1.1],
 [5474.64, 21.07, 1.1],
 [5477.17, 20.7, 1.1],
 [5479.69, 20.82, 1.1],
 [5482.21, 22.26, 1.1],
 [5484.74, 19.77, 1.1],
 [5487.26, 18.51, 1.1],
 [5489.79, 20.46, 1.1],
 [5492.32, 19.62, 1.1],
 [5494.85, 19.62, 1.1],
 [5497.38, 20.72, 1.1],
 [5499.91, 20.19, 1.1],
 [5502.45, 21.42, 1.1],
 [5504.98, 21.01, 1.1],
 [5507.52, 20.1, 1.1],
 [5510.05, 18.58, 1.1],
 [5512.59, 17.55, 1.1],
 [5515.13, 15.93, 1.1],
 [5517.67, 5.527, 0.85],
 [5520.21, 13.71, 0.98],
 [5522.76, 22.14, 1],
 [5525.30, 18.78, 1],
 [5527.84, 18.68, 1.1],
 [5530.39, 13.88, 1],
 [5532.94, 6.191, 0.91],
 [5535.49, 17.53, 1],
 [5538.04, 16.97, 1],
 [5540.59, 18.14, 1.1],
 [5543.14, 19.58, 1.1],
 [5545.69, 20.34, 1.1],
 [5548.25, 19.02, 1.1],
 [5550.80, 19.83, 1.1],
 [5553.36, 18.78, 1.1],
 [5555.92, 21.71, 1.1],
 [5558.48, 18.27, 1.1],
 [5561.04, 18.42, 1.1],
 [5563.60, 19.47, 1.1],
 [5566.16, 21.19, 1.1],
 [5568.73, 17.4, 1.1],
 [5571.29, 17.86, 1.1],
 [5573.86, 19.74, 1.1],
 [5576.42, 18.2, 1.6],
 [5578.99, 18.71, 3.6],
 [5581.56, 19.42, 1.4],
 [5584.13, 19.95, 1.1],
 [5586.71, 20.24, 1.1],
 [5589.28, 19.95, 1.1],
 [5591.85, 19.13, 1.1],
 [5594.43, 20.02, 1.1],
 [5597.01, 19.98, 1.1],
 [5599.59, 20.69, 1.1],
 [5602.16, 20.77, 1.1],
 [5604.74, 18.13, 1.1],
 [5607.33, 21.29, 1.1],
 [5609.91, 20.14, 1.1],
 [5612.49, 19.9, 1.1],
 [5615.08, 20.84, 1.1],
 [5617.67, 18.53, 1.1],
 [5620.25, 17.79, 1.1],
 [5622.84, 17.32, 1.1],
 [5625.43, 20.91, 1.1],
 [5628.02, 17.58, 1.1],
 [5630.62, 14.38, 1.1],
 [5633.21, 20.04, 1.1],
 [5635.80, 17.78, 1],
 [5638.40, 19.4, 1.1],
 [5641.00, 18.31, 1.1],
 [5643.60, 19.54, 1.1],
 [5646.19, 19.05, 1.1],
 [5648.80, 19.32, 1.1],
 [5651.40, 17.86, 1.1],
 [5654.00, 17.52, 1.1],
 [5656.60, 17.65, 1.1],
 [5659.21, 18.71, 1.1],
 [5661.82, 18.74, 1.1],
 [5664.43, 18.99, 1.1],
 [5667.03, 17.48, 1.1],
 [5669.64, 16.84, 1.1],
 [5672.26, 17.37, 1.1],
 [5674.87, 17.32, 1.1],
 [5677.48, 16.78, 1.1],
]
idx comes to -4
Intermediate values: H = 0.6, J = -3.0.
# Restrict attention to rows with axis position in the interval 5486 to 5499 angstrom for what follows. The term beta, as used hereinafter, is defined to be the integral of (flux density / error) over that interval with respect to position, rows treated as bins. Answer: 234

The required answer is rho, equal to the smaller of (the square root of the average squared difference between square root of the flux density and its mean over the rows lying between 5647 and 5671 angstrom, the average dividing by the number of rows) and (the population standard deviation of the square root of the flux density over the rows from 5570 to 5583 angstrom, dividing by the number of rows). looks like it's 0.08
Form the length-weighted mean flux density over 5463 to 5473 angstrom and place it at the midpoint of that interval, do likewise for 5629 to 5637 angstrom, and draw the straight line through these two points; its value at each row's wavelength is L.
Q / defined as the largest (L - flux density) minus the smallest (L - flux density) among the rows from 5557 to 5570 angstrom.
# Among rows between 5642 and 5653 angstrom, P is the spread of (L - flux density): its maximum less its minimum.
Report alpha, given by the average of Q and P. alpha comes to 2.7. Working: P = 1.6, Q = 3.8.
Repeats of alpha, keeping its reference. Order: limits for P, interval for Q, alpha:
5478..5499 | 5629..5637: 4.7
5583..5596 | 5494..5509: 1.5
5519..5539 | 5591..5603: 8.8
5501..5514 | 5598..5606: 3.2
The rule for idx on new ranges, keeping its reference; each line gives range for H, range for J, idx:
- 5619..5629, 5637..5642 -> 0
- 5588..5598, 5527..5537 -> -6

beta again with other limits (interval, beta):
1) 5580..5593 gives 220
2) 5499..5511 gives 222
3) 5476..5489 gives 241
